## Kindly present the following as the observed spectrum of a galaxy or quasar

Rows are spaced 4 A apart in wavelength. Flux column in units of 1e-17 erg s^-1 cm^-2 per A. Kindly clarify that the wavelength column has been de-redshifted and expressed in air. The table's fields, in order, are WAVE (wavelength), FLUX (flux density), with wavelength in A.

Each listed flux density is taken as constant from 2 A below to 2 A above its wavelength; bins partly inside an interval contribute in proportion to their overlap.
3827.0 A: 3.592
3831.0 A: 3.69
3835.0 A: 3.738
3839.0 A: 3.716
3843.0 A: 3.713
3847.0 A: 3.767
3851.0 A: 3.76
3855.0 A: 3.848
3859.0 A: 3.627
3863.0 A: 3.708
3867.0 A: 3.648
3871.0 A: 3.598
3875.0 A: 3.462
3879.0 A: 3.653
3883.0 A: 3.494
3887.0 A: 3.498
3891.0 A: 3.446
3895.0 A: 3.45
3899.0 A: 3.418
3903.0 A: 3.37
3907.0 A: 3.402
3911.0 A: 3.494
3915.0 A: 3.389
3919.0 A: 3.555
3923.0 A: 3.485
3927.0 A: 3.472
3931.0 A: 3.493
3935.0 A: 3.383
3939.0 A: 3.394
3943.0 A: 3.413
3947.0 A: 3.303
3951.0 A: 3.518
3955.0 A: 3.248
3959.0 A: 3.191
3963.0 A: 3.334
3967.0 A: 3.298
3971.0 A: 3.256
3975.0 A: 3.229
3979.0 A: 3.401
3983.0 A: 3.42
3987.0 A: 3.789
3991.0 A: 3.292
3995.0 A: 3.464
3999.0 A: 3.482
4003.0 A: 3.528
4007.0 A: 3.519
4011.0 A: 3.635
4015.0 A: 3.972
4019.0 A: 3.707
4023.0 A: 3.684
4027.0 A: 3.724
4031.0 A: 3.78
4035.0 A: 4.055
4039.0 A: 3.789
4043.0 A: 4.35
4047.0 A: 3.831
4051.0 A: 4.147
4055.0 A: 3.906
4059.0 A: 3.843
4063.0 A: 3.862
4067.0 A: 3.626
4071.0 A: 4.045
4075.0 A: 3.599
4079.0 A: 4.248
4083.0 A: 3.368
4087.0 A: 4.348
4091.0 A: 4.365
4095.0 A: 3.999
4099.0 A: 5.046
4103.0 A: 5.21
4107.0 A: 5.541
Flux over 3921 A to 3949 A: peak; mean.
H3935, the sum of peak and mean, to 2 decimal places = 6.91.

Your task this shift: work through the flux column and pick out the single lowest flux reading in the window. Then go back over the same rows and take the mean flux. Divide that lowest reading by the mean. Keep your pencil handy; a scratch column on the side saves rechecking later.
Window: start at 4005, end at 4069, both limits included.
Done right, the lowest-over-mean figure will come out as 0.917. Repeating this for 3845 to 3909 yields 0.943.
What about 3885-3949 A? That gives 0.961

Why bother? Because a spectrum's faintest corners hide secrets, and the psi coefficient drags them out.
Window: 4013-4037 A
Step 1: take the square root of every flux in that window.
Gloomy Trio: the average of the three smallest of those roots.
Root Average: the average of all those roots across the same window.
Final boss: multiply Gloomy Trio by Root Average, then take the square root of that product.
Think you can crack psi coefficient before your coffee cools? 1.94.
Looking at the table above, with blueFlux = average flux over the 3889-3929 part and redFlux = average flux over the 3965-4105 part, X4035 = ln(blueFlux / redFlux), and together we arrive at -0.10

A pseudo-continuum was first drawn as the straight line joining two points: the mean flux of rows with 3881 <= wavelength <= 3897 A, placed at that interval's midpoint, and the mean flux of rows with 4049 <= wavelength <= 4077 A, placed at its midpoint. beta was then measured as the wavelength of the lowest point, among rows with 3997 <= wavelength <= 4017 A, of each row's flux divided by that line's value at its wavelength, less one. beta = 3999.0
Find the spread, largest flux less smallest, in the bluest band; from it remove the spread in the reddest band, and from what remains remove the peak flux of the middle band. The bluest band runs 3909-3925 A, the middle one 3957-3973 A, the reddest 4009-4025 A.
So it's -3.5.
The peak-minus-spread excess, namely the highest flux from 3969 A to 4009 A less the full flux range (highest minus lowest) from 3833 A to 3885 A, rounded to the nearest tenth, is 3.4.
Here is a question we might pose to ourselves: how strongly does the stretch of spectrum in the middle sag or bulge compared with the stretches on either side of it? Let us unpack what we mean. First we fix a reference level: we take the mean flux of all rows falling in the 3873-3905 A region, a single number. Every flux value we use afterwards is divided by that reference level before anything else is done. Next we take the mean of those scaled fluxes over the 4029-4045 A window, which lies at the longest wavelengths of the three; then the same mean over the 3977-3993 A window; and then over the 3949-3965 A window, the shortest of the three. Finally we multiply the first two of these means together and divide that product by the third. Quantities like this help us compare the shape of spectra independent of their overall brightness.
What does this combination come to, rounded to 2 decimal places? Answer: 1.20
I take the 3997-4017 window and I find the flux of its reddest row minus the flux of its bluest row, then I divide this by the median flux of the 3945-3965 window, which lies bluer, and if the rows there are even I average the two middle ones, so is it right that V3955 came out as 0.15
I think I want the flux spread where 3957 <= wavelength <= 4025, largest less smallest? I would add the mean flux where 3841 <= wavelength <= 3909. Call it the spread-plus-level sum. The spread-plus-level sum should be 4.36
